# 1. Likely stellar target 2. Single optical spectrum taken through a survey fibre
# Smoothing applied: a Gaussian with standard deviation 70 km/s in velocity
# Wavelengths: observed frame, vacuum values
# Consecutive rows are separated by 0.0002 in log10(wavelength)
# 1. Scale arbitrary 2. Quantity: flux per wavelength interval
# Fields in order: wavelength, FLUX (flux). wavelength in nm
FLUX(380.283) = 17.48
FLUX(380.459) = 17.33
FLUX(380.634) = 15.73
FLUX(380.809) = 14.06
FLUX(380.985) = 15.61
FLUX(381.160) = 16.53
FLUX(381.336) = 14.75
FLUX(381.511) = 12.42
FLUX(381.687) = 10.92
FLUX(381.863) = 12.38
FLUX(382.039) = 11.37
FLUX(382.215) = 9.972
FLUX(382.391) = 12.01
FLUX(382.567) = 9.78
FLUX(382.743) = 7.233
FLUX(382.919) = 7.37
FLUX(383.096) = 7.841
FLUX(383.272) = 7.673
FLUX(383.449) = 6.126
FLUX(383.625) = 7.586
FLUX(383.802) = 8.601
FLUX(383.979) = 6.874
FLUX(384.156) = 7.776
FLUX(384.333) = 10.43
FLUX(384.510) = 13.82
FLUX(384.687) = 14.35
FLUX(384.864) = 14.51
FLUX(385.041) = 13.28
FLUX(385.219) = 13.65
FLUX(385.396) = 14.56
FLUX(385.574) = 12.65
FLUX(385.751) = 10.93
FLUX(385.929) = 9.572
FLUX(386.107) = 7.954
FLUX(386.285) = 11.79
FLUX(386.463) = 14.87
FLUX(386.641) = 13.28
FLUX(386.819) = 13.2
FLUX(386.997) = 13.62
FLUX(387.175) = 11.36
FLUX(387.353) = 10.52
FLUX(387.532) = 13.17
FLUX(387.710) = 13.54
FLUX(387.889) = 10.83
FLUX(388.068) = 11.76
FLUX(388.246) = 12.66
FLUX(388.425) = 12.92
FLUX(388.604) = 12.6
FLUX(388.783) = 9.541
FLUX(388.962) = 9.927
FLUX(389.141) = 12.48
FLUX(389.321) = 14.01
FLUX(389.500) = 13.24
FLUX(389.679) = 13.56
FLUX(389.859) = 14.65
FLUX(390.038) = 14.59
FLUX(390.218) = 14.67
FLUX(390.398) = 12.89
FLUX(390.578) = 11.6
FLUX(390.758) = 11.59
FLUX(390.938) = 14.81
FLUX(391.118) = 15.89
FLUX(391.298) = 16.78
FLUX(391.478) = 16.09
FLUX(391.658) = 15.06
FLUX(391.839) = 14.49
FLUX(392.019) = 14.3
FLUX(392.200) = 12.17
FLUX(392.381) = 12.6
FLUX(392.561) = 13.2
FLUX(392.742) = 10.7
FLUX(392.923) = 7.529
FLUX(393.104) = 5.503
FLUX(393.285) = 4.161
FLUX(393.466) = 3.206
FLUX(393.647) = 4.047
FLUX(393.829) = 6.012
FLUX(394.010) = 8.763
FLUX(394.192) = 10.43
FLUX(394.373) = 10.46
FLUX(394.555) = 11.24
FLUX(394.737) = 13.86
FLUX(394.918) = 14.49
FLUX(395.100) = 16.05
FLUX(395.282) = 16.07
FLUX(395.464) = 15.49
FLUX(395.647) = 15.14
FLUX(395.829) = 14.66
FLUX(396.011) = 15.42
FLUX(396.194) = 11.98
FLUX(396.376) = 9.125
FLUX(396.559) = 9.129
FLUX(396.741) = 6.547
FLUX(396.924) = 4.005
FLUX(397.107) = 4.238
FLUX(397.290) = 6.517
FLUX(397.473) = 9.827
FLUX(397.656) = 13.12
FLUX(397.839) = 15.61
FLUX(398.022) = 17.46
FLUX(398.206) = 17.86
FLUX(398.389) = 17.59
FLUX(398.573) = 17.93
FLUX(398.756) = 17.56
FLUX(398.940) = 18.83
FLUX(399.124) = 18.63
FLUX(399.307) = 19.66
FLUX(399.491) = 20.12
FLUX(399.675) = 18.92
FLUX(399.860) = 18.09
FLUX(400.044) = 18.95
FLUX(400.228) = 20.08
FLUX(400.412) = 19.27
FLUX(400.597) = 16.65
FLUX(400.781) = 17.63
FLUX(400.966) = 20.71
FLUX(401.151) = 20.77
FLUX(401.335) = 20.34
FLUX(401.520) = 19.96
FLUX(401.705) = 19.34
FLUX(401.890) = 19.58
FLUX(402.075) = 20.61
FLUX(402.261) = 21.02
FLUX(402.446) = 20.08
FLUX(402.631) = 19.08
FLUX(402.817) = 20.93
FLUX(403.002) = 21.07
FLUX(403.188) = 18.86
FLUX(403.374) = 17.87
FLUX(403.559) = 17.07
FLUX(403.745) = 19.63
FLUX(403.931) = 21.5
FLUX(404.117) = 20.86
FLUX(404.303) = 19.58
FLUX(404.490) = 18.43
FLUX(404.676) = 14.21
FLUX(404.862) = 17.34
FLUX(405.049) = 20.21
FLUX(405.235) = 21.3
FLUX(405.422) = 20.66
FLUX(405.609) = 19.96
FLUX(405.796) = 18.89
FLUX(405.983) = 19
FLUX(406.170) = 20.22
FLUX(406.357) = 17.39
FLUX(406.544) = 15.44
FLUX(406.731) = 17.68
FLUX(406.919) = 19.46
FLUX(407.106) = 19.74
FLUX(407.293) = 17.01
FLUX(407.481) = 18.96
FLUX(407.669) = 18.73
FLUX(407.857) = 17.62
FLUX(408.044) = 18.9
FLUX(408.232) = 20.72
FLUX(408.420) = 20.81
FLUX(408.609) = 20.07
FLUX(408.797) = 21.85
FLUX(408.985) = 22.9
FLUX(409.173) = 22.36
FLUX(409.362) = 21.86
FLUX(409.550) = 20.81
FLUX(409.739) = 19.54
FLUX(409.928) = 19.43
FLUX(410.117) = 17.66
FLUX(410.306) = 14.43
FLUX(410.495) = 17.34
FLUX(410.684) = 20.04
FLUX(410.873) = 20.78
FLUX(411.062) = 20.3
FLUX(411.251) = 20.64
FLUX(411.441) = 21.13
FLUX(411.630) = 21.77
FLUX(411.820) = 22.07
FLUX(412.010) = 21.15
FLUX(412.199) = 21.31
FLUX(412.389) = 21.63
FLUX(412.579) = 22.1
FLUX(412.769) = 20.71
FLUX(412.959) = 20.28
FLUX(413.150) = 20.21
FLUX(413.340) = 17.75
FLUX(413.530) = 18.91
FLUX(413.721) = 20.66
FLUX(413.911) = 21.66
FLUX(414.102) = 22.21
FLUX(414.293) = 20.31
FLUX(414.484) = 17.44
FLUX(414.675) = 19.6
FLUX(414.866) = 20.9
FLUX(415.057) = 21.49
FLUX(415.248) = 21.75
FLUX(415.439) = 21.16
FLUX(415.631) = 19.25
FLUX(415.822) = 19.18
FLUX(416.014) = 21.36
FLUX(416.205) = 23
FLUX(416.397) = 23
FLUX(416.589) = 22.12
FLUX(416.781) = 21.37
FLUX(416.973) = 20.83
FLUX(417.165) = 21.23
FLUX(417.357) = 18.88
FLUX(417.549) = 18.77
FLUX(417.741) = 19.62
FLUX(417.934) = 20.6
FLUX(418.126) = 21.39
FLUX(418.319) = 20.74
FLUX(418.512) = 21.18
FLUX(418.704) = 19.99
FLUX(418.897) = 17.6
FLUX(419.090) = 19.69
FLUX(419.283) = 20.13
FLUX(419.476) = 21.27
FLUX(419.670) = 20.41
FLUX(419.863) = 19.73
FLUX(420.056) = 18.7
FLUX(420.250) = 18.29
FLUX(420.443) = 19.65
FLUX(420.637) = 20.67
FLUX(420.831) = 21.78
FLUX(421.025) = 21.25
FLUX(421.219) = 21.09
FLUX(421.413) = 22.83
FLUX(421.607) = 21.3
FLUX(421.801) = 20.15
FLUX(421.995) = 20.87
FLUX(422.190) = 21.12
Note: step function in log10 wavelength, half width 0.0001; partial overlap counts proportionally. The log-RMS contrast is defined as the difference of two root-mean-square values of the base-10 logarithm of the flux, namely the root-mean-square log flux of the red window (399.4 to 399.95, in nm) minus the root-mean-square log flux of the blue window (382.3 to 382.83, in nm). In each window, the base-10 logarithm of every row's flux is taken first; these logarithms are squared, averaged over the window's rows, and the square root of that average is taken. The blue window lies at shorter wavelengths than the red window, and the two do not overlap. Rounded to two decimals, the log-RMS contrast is 0.30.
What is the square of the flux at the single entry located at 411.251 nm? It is 426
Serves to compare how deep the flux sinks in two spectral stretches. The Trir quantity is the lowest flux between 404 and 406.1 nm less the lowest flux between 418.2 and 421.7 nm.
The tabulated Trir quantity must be -3.4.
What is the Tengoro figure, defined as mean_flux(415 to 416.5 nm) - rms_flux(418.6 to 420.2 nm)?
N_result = 1.6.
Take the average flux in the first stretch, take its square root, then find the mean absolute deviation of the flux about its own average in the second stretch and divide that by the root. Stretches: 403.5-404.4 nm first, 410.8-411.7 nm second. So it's 0.09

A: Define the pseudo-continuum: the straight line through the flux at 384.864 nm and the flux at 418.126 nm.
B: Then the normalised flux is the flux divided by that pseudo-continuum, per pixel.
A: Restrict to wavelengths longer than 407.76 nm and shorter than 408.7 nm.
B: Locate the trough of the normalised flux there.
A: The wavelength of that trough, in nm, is 407.857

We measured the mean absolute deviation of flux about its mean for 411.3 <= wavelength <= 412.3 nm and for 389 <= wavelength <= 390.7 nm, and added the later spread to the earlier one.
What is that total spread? 1.2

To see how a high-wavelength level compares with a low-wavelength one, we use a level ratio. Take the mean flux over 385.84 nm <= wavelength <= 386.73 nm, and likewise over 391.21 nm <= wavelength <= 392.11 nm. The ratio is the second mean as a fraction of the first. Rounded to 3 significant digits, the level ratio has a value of 1.34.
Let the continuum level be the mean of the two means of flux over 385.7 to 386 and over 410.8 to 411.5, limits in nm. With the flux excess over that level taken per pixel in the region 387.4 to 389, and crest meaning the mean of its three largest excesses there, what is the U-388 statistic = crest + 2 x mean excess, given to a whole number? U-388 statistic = -9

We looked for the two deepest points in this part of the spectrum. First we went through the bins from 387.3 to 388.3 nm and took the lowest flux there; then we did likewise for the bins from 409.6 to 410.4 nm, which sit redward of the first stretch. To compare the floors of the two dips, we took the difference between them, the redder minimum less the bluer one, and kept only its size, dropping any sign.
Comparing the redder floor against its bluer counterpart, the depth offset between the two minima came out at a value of 3.91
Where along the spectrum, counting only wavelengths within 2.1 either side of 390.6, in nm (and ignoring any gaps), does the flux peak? 391.298 nm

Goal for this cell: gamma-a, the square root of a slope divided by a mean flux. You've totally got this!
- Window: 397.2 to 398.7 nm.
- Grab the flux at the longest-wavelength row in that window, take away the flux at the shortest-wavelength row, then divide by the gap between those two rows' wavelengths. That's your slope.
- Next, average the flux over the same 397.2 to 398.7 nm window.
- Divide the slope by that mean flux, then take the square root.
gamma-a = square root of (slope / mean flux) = 0.78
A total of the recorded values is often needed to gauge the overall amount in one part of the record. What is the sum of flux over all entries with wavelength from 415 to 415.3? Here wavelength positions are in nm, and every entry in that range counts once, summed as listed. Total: 43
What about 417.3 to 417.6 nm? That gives 38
